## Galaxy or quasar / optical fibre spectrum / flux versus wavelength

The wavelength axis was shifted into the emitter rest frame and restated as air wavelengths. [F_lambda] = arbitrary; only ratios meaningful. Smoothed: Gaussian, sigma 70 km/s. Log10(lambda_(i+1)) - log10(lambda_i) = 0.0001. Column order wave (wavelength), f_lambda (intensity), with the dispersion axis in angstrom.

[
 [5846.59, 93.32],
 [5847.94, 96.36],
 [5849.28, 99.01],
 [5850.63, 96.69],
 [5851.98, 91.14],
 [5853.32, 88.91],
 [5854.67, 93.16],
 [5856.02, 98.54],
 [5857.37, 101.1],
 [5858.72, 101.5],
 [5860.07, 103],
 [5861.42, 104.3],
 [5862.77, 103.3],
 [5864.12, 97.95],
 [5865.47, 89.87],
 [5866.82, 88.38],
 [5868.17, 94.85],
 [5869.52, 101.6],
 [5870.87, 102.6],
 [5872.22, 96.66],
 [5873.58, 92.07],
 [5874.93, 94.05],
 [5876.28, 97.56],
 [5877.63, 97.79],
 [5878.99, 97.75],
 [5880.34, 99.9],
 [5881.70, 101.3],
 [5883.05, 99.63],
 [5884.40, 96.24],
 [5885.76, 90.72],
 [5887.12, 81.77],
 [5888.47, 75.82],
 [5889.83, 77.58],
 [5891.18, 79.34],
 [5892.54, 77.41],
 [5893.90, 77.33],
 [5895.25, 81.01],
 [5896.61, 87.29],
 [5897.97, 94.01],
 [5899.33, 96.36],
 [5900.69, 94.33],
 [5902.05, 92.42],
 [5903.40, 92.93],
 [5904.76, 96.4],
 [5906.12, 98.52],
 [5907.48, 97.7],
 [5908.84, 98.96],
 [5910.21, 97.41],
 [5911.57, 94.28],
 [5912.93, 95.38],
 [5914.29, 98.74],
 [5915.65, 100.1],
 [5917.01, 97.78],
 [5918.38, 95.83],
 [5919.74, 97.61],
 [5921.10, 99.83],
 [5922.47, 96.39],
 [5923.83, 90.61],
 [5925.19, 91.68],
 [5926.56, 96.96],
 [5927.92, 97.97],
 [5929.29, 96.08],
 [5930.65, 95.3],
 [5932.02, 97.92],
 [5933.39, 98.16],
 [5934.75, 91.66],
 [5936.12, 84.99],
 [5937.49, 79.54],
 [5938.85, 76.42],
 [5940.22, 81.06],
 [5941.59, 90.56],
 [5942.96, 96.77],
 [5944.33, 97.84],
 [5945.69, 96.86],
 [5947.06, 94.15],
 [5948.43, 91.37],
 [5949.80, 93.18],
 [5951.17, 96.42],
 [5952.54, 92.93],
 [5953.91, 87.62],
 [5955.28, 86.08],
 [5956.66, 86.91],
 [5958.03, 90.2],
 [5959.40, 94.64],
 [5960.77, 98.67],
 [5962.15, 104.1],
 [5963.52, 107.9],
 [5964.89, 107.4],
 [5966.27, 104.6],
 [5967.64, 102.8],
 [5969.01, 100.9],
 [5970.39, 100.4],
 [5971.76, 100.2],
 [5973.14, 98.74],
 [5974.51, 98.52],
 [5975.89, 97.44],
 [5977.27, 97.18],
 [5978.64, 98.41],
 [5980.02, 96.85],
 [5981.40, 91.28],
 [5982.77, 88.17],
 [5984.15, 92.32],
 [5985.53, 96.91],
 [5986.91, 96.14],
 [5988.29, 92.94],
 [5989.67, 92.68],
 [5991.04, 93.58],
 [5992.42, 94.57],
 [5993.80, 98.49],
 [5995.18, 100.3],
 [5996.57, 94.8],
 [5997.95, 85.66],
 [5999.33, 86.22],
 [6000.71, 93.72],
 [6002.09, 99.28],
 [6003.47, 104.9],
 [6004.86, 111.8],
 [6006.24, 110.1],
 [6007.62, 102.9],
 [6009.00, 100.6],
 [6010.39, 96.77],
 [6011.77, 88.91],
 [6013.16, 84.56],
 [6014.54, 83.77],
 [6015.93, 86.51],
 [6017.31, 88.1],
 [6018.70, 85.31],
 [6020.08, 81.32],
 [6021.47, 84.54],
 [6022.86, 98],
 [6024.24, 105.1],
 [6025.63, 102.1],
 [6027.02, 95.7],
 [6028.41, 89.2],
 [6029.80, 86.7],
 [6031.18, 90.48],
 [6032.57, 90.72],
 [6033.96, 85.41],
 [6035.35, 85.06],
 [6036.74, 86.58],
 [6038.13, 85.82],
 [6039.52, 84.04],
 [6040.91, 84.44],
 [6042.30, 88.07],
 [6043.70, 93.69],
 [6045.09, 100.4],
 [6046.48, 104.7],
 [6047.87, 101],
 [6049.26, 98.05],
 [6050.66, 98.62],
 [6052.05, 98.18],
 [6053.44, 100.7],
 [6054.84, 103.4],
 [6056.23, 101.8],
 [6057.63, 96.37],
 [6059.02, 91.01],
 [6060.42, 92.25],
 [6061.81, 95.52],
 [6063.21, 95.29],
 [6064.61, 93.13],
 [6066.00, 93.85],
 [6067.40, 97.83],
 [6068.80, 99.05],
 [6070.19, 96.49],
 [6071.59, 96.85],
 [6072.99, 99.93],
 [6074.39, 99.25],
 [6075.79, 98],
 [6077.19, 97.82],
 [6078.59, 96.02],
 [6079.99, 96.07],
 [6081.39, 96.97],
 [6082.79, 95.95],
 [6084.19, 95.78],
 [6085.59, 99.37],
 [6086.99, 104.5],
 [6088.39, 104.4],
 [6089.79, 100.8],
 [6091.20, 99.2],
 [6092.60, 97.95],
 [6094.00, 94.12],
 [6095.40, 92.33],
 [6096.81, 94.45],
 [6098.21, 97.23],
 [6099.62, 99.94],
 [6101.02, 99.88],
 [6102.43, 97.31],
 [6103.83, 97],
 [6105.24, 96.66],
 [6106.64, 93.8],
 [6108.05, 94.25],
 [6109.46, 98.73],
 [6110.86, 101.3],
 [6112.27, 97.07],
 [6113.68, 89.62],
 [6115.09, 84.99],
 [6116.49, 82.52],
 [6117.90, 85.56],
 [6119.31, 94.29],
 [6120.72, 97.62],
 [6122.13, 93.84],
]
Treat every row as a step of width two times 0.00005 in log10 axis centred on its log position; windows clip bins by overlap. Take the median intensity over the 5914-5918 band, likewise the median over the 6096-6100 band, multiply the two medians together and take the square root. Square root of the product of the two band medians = 98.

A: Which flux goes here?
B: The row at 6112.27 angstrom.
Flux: 97.07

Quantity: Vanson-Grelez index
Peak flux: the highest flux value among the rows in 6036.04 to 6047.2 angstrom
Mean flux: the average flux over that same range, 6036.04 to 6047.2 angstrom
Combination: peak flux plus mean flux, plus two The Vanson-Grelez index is 198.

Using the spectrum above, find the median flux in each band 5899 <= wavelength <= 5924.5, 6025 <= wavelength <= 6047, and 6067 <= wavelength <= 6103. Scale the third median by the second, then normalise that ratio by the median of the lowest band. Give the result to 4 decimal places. 0.0114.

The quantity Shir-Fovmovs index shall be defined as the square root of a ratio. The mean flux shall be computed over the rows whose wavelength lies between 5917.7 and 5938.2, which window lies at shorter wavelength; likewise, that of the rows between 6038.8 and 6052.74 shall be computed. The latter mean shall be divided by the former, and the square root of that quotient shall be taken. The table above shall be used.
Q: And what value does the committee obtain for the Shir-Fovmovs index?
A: 1.01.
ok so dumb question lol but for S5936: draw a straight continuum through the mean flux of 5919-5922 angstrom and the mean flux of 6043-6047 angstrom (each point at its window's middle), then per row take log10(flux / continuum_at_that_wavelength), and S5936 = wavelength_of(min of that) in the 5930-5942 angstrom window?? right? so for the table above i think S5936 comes 5938.85 angstrom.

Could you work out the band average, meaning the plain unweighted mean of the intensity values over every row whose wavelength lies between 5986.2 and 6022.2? 94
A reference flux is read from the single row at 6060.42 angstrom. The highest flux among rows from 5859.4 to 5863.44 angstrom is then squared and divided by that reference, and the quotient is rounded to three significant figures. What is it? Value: 118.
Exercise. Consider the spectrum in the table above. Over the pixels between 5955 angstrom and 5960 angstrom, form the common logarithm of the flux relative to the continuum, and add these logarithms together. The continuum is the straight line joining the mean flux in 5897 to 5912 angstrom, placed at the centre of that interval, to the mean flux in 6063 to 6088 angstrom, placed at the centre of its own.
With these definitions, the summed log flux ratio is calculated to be -0.13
